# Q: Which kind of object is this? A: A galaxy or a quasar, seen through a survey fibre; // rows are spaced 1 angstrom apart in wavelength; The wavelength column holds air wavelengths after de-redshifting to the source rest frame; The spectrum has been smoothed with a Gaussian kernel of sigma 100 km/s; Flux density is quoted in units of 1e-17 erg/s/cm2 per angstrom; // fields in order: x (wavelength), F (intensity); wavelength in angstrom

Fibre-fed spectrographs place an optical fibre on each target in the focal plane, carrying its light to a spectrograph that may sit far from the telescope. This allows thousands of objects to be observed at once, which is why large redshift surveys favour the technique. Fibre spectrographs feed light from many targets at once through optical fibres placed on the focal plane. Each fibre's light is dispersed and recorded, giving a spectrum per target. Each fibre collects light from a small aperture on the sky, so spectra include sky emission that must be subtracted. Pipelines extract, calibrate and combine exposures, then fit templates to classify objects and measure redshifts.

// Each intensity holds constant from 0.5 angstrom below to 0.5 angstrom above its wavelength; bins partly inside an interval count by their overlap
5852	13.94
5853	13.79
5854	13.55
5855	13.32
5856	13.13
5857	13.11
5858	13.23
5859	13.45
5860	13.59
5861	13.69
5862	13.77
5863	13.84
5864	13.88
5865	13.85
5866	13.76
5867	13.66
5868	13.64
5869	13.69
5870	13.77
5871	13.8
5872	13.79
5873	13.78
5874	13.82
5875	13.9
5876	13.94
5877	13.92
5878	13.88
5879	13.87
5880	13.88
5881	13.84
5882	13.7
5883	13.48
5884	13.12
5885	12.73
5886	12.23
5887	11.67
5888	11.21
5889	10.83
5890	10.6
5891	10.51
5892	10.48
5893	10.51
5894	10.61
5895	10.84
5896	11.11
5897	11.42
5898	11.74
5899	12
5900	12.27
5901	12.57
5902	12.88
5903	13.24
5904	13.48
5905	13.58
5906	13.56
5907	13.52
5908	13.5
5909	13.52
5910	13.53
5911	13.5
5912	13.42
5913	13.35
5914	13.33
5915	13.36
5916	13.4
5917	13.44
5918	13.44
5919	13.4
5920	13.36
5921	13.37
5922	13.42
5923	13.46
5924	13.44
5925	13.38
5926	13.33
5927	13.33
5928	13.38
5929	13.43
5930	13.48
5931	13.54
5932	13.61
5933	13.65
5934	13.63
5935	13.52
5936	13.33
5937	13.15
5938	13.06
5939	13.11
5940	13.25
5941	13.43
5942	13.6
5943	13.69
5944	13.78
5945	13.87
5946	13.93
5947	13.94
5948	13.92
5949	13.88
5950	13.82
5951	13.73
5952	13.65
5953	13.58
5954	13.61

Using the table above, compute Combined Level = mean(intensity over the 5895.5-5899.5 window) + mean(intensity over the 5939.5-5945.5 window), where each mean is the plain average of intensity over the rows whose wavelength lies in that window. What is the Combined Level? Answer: 25.2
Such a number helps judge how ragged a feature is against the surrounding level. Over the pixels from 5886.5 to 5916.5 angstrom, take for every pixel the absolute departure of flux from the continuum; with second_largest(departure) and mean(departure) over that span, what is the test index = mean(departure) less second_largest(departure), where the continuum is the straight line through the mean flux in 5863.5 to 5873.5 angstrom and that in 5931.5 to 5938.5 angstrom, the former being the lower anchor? -1.9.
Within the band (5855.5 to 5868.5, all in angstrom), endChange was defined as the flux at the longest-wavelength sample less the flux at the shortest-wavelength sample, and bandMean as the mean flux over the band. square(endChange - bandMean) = 171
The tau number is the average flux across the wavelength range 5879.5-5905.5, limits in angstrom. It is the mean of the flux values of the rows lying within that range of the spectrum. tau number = 12.1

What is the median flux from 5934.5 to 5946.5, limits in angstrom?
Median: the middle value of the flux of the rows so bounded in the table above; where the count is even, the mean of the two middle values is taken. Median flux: 13.5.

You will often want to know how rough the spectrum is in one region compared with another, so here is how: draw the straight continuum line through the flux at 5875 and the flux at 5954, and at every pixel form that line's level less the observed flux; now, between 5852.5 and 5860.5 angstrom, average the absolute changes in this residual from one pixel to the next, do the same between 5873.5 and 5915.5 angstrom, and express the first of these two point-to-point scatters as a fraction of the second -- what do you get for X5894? 1.0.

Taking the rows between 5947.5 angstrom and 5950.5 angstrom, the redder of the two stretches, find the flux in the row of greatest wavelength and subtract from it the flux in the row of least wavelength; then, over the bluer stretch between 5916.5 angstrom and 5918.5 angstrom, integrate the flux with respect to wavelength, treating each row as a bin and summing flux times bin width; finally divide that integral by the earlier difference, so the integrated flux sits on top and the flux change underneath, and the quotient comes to -269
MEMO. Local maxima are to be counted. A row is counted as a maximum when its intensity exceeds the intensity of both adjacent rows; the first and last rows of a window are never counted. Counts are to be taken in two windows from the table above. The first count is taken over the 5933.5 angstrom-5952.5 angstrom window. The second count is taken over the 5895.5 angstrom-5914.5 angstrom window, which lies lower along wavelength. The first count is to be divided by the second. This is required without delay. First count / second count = 0.50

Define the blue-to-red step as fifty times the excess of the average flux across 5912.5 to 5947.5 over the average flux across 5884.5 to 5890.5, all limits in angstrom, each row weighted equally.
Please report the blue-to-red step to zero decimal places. 96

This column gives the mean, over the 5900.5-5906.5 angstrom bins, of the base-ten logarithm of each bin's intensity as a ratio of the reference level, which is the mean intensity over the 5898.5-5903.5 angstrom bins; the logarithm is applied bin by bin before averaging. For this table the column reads 0.02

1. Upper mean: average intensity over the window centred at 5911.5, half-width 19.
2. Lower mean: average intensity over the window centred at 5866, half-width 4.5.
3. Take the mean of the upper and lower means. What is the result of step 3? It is 13.4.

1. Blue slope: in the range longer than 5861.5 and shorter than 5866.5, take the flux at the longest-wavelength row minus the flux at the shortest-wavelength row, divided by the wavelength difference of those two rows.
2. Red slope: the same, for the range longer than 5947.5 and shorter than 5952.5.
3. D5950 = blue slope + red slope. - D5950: -0.07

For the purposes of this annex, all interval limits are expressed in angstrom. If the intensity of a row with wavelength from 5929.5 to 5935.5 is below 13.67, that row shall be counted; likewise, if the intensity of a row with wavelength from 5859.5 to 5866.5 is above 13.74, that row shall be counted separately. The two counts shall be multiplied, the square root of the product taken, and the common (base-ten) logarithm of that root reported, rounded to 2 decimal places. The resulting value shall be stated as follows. 0.74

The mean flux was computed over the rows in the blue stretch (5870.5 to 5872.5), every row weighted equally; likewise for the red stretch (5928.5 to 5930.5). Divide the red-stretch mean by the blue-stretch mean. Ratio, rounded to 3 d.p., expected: 0.975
